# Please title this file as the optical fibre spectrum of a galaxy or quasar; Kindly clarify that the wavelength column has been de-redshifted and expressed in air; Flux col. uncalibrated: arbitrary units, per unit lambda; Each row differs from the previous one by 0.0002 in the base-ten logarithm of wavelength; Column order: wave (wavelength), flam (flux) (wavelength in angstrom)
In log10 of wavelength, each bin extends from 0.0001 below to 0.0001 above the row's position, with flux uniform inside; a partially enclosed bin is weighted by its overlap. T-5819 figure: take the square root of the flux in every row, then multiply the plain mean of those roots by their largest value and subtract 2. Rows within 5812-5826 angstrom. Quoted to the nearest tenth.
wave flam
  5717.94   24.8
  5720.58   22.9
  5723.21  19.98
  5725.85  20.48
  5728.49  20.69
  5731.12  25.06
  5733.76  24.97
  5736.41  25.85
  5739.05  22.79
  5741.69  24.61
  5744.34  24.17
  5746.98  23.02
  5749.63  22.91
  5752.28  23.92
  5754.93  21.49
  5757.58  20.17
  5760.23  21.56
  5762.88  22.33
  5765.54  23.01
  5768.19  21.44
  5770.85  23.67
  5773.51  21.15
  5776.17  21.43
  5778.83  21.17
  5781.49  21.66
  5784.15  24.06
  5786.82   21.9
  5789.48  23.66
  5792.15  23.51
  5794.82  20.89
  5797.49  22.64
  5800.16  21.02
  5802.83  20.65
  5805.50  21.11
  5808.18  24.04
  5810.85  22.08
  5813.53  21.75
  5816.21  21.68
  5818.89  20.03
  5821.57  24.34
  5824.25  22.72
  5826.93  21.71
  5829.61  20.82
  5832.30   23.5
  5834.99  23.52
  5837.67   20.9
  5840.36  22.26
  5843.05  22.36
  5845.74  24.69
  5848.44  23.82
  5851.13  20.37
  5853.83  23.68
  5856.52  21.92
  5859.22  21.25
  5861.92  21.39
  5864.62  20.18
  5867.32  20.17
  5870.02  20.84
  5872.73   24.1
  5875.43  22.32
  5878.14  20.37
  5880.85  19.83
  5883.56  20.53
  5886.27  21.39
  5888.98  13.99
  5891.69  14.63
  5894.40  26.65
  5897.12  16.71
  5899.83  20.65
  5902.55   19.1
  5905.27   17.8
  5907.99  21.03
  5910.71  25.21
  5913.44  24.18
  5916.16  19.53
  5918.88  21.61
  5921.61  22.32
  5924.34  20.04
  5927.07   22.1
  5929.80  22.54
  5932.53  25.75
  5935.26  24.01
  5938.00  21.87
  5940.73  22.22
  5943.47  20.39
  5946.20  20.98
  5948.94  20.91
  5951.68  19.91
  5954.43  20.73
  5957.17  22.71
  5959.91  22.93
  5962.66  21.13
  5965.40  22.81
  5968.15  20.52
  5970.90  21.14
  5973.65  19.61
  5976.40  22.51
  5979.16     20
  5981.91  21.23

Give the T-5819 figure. 21.2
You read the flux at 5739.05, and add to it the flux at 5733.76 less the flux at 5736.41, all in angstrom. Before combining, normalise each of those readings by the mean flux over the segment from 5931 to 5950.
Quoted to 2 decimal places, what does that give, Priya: 0.98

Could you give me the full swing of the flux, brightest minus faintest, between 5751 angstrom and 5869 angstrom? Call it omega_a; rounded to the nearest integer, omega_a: 5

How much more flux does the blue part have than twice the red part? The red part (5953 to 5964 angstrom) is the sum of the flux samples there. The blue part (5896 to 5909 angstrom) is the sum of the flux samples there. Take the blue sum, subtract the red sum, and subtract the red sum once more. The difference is -80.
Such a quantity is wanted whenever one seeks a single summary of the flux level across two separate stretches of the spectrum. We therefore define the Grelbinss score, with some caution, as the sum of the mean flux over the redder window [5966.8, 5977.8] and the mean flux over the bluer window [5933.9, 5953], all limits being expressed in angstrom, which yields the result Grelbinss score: 42.4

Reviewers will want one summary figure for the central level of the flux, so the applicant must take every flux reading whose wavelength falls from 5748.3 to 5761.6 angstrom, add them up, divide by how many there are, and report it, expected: 22.0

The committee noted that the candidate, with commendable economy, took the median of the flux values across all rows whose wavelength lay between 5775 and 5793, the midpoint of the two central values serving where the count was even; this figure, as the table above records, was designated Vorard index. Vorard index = 21.9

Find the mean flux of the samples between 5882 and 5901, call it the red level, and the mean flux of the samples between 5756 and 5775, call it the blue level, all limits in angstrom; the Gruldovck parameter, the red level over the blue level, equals 0.88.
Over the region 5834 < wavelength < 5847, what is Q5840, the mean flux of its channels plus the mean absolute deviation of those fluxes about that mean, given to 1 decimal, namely 23.8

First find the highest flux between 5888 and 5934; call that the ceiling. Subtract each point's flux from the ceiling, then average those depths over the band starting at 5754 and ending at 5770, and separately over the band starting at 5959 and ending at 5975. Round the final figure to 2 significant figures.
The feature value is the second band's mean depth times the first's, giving 26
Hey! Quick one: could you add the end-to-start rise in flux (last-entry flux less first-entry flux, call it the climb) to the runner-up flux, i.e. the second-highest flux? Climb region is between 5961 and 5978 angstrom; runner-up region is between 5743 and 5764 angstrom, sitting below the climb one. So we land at 25.3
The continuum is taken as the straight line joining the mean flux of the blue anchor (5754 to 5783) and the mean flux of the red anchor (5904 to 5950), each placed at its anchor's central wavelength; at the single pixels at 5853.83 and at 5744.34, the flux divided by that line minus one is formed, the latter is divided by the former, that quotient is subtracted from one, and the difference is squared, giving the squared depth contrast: 0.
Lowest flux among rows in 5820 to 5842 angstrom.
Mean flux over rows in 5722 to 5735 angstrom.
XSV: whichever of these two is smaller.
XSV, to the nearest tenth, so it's 20.8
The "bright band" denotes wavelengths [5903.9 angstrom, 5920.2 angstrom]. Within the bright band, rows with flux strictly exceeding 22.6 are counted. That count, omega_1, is 2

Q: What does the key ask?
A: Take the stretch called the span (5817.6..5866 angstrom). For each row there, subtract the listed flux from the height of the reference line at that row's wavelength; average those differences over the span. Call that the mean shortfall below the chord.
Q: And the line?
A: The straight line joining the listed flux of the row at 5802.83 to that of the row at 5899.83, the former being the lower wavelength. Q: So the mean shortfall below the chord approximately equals -1.5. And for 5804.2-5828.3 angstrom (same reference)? -1.5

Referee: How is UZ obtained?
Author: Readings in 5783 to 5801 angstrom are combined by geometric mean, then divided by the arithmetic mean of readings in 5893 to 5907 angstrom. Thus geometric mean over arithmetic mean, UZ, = 1.11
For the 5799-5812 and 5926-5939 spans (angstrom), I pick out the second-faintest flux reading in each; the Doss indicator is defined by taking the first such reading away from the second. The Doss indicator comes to 1.1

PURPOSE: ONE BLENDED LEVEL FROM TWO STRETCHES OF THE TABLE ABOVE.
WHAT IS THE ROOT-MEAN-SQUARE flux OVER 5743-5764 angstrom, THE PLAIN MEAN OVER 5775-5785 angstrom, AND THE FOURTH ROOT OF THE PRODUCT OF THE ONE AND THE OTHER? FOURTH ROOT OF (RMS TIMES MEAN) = 4.72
